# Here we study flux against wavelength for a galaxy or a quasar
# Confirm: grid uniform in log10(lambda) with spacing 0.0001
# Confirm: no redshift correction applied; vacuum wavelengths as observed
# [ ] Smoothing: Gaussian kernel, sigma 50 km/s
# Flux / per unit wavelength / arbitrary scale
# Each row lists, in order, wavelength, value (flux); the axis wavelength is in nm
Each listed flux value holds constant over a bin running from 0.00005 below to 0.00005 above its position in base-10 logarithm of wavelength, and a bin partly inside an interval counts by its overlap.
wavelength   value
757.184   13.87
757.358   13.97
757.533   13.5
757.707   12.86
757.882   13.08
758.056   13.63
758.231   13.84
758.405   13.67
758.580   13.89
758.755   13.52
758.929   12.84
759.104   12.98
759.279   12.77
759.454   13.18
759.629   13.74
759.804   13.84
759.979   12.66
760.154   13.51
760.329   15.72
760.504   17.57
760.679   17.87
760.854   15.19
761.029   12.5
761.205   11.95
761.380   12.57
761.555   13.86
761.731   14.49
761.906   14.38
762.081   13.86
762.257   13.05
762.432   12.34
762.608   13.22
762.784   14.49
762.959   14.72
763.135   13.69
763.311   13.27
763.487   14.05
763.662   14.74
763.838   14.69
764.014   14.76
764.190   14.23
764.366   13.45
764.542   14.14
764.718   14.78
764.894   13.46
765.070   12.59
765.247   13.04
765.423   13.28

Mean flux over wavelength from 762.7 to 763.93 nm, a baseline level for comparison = 14.2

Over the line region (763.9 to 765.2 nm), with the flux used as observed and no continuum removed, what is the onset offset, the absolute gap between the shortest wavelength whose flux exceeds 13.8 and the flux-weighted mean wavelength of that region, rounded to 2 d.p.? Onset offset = 0.52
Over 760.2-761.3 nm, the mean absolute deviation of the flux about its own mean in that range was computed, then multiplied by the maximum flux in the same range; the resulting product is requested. 34.6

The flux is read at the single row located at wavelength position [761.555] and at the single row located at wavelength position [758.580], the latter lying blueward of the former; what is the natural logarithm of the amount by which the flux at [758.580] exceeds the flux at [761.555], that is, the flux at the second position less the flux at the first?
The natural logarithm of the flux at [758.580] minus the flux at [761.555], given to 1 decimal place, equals -3.5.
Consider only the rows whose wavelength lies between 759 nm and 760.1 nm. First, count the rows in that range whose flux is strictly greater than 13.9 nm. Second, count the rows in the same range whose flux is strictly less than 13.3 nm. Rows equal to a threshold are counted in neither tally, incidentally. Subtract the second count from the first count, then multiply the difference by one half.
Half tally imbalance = -2.0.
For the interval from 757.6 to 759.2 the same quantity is -2.0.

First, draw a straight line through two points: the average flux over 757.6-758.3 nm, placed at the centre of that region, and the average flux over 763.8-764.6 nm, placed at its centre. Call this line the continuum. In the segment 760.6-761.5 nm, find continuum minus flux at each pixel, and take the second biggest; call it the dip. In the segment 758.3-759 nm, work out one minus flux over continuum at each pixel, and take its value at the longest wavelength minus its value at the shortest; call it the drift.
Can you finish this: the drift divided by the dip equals 0.05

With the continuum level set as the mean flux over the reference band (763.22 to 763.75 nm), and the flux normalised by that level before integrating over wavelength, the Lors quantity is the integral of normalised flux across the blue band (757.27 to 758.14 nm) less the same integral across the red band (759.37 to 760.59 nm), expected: -0.4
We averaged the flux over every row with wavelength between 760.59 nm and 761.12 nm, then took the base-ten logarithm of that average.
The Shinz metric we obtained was 1.18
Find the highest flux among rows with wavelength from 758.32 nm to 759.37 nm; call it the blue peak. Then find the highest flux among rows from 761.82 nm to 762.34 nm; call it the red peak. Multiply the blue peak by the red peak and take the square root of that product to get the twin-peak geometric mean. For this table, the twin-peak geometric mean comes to 14.1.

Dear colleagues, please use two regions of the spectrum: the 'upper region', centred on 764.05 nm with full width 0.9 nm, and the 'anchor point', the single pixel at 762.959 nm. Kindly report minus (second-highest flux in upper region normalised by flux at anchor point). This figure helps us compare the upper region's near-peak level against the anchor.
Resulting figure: -1.00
